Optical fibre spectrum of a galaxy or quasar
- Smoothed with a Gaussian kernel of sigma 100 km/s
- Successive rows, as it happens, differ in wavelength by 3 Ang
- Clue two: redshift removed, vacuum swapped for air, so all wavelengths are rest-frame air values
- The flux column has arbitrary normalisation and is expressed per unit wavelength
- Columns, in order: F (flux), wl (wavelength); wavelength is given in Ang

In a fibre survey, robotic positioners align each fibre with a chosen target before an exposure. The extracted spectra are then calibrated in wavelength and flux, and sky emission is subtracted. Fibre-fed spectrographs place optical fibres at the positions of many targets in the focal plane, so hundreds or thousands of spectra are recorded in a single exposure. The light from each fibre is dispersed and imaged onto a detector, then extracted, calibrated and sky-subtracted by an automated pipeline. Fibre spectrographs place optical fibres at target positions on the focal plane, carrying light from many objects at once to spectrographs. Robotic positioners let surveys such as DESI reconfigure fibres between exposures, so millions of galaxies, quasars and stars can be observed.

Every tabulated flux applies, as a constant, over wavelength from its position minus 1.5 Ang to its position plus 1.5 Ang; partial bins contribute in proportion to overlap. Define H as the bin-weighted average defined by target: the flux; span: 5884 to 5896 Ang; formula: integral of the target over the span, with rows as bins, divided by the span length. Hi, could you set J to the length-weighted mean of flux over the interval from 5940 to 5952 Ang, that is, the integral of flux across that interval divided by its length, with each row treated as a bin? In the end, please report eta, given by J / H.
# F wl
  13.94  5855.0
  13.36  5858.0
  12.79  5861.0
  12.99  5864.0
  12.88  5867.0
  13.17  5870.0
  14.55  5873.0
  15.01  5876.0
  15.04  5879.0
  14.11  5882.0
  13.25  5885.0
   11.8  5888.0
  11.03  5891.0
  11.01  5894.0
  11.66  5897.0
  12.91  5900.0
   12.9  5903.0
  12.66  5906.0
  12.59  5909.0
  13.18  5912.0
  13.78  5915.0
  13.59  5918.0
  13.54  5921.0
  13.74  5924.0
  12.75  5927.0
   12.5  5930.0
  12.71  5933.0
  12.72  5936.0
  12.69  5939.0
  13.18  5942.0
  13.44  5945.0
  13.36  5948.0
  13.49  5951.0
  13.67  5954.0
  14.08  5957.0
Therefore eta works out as 1.139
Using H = 11.7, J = 13.3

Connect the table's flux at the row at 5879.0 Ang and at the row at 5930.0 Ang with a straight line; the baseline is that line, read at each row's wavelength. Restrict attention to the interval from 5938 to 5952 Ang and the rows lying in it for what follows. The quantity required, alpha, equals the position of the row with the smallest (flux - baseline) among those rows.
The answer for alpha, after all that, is 5939.0 Ang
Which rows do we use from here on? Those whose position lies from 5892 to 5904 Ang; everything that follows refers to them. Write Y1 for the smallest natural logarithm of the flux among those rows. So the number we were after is 2.40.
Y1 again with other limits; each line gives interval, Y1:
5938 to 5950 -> 2.54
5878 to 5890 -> 2.47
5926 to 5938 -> 2.53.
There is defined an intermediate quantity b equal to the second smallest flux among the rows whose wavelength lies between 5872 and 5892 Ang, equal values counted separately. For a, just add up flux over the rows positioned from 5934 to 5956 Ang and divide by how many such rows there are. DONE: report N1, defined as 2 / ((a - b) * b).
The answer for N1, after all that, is 0.12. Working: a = 13.2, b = 11.8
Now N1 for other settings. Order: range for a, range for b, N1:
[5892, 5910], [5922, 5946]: -0.39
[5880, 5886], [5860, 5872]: 0.19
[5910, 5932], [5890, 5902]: 0.08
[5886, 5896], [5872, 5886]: -0.05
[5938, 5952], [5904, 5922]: 0.28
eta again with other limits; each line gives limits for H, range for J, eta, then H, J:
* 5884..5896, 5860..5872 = 1.113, 11.7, 13.0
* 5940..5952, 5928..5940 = 0.949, 13.3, 12.7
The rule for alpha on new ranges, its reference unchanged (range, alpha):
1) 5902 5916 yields 5906.0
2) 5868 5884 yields 5870.0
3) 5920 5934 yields 5930.0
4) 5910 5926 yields 5912.0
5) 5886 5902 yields 5891.0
